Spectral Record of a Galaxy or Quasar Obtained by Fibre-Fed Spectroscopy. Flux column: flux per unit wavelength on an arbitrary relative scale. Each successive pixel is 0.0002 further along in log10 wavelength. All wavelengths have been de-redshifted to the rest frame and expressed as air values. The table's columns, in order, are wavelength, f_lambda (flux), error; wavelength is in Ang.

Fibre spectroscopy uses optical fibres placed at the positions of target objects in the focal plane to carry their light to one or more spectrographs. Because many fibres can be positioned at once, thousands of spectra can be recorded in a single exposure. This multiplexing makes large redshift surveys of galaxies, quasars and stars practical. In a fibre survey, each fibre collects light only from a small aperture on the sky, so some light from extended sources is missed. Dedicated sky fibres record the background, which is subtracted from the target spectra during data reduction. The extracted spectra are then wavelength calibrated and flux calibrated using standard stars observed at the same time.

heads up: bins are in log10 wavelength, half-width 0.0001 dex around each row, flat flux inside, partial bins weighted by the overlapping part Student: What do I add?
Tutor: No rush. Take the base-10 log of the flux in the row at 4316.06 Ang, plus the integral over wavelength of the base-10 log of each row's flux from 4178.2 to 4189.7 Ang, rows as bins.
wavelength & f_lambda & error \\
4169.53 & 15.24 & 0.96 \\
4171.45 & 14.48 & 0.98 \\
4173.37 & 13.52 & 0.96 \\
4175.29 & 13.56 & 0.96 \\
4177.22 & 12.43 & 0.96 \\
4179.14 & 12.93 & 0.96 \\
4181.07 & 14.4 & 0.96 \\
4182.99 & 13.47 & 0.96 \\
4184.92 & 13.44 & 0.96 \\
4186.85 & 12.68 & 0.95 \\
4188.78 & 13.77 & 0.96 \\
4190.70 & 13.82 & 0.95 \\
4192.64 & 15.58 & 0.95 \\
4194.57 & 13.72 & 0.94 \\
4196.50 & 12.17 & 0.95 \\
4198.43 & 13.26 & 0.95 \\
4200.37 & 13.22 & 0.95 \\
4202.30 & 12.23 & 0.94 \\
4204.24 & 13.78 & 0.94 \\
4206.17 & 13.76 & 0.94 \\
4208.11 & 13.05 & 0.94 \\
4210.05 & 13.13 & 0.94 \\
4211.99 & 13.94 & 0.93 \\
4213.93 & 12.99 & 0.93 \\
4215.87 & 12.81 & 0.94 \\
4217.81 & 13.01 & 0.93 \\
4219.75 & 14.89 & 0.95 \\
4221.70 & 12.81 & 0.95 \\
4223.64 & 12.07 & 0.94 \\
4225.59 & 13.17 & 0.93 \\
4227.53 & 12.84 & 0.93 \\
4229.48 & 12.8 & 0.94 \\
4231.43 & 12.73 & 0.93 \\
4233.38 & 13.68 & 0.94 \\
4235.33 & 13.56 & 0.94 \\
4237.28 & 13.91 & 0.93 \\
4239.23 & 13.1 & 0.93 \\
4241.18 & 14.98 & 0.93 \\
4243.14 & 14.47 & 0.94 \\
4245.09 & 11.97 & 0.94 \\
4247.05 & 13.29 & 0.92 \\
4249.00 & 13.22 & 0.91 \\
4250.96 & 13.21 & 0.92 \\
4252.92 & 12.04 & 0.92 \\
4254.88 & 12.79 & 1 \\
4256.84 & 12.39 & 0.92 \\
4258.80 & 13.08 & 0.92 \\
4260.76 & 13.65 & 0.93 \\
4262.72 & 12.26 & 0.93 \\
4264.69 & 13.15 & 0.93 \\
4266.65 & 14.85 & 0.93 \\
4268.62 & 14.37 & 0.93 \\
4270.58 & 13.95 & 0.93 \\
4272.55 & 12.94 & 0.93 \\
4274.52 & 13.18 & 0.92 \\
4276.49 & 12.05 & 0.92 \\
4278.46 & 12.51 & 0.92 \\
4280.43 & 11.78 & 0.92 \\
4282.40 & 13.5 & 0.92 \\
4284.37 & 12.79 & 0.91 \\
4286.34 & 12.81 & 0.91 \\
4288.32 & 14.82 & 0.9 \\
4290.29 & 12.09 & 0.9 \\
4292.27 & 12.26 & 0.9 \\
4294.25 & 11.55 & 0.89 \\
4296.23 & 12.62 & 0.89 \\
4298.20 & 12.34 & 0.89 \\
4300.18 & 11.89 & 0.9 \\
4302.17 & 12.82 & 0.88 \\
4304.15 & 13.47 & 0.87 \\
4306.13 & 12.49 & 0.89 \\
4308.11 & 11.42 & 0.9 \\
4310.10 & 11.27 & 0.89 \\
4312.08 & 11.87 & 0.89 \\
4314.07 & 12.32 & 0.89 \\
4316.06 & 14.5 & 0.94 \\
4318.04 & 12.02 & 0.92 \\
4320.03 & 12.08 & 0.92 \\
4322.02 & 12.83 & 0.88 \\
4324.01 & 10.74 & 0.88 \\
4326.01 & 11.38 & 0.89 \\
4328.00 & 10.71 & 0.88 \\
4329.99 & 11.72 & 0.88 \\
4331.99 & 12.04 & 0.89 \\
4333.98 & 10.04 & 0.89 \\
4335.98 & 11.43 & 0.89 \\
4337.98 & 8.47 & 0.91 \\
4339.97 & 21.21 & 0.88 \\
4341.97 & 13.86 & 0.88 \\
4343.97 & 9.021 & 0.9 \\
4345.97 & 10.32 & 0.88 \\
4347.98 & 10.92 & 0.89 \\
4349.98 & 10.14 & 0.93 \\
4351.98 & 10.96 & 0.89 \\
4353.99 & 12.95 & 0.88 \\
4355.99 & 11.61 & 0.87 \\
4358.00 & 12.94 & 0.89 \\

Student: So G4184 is 14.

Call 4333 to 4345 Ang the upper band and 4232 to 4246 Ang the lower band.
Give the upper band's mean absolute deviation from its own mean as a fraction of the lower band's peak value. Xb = 0.231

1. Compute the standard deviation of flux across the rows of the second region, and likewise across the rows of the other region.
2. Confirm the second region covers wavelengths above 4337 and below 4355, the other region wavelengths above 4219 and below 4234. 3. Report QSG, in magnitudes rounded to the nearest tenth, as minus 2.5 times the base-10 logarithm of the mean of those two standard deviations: -0.9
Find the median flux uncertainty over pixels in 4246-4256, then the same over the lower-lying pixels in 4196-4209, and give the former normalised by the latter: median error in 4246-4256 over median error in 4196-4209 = 0.98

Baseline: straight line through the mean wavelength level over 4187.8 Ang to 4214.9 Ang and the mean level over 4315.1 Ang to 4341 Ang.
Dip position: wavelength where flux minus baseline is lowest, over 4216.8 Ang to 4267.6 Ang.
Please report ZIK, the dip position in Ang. 4223.64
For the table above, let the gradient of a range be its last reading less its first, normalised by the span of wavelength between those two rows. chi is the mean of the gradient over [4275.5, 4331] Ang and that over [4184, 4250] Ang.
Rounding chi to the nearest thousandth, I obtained -0.005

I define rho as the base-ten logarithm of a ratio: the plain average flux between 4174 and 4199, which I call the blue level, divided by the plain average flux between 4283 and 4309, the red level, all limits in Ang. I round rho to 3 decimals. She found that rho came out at 0.030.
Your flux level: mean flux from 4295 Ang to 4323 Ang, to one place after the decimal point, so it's 12.4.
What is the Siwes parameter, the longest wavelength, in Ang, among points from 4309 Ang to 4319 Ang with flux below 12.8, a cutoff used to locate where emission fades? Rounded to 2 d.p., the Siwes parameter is 4318.04 Ang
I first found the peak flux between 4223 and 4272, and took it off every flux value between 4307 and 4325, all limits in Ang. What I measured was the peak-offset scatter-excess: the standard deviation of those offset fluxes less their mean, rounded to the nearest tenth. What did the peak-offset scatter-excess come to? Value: 3.9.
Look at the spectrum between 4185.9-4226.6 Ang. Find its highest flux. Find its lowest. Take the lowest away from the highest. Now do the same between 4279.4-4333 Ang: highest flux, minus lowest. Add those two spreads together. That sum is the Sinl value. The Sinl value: 7.6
